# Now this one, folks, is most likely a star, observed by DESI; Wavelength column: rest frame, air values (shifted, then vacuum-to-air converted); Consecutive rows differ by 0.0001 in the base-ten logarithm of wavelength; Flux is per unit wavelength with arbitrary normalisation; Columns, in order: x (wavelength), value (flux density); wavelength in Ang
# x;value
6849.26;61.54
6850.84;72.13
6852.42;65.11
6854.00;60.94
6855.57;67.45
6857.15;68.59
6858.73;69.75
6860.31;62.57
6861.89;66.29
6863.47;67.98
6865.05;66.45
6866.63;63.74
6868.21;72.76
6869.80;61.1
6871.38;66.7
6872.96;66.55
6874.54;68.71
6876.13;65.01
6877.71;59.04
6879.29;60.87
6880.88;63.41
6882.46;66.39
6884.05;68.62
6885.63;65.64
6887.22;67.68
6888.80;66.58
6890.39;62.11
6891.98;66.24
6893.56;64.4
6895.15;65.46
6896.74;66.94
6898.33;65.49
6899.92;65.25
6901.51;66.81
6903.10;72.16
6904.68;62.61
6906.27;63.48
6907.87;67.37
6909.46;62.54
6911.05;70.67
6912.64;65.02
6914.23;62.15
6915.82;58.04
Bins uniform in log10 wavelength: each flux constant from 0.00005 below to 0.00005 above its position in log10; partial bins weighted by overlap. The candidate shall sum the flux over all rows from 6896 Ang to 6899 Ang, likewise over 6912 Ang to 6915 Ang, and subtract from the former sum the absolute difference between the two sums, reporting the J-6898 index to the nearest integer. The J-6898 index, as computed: 127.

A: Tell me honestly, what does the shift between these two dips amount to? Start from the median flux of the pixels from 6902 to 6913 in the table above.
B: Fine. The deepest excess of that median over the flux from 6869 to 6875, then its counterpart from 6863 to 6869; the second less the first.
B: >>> -2.6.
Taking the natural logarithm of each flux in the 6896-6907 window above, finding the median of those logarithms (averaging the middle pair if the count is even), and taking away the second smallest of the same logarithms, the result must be 0.031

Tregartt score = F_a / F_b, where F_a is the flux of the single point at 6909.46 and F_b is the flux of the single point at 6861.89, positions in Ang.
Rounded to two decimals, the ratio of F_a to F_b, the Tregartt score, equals 0.94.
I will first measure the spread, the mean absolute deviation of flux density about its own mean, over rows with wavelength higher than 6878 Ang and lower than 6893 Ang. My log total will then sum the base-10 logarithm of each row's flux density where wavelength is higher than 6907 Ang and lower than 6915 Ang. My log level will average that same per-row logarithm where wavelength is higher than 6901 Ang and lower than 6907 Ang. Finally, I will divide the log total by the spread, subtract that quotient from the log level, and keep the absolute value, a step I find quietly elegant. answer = 2.50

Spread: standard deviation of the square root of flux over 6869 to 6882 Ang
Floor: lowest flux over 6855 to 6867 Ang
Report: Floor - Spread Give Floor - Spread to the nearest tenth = 62.4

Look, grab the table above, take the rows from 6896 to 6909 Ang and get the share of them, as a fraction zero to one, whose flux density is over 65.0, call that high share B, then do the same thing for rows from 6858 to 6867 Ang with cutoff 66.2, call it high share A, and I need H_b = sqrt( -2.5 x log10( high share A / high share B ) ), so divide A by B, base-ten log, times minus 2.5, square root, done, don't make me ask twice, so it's 0.4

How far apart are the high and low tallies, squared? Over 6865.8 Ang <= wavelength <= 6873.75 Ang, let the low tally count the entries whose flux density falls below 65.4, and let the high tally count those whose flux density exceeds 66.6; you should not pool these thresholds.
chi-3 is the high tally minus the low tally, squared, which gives 0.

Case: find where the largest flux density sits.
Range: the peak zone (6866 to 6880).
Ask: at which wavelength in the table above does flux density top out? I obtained 6868.21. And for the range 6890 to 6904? 6903.10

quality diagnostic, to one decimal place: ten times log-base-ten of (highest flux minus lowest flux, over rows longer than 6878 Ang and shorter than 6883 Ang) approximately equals 7.4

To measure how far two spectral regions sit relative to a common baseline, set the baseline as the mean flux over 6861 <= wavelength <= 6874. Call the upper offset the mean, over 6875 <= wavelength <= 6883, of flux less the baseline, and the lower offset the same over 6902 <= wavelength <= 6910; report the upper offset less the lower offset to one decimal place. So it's -2.7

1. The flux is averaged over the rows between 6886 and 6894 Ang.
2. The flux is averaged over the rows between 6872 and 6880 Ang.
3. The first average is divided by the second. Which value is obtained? 1.02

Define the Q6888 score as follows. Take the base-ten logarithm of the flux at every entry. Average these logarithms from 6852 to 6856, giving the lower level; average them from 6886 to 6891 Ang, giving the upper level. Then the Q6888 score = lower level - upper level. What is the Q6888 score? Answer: -0.006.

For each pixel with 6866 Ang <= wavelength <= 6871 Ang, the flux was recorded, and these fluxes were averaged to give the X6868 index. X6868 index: 65.9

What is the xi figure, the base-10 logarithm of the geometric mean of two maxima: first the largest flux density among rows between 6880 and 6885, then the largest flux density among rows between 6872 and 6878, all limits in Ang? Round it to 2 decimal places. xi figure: 1.84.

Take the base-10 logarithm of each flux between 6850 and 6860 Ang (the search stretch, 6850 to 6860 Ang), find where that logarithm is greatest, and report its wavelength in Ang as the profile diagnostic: 6850.84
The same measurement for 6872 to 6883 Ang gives 6874.54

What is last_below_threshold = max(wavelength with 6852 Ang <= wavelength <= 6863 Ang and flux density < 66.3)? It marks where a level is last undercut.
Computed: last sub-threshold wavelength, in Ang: 6861.89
